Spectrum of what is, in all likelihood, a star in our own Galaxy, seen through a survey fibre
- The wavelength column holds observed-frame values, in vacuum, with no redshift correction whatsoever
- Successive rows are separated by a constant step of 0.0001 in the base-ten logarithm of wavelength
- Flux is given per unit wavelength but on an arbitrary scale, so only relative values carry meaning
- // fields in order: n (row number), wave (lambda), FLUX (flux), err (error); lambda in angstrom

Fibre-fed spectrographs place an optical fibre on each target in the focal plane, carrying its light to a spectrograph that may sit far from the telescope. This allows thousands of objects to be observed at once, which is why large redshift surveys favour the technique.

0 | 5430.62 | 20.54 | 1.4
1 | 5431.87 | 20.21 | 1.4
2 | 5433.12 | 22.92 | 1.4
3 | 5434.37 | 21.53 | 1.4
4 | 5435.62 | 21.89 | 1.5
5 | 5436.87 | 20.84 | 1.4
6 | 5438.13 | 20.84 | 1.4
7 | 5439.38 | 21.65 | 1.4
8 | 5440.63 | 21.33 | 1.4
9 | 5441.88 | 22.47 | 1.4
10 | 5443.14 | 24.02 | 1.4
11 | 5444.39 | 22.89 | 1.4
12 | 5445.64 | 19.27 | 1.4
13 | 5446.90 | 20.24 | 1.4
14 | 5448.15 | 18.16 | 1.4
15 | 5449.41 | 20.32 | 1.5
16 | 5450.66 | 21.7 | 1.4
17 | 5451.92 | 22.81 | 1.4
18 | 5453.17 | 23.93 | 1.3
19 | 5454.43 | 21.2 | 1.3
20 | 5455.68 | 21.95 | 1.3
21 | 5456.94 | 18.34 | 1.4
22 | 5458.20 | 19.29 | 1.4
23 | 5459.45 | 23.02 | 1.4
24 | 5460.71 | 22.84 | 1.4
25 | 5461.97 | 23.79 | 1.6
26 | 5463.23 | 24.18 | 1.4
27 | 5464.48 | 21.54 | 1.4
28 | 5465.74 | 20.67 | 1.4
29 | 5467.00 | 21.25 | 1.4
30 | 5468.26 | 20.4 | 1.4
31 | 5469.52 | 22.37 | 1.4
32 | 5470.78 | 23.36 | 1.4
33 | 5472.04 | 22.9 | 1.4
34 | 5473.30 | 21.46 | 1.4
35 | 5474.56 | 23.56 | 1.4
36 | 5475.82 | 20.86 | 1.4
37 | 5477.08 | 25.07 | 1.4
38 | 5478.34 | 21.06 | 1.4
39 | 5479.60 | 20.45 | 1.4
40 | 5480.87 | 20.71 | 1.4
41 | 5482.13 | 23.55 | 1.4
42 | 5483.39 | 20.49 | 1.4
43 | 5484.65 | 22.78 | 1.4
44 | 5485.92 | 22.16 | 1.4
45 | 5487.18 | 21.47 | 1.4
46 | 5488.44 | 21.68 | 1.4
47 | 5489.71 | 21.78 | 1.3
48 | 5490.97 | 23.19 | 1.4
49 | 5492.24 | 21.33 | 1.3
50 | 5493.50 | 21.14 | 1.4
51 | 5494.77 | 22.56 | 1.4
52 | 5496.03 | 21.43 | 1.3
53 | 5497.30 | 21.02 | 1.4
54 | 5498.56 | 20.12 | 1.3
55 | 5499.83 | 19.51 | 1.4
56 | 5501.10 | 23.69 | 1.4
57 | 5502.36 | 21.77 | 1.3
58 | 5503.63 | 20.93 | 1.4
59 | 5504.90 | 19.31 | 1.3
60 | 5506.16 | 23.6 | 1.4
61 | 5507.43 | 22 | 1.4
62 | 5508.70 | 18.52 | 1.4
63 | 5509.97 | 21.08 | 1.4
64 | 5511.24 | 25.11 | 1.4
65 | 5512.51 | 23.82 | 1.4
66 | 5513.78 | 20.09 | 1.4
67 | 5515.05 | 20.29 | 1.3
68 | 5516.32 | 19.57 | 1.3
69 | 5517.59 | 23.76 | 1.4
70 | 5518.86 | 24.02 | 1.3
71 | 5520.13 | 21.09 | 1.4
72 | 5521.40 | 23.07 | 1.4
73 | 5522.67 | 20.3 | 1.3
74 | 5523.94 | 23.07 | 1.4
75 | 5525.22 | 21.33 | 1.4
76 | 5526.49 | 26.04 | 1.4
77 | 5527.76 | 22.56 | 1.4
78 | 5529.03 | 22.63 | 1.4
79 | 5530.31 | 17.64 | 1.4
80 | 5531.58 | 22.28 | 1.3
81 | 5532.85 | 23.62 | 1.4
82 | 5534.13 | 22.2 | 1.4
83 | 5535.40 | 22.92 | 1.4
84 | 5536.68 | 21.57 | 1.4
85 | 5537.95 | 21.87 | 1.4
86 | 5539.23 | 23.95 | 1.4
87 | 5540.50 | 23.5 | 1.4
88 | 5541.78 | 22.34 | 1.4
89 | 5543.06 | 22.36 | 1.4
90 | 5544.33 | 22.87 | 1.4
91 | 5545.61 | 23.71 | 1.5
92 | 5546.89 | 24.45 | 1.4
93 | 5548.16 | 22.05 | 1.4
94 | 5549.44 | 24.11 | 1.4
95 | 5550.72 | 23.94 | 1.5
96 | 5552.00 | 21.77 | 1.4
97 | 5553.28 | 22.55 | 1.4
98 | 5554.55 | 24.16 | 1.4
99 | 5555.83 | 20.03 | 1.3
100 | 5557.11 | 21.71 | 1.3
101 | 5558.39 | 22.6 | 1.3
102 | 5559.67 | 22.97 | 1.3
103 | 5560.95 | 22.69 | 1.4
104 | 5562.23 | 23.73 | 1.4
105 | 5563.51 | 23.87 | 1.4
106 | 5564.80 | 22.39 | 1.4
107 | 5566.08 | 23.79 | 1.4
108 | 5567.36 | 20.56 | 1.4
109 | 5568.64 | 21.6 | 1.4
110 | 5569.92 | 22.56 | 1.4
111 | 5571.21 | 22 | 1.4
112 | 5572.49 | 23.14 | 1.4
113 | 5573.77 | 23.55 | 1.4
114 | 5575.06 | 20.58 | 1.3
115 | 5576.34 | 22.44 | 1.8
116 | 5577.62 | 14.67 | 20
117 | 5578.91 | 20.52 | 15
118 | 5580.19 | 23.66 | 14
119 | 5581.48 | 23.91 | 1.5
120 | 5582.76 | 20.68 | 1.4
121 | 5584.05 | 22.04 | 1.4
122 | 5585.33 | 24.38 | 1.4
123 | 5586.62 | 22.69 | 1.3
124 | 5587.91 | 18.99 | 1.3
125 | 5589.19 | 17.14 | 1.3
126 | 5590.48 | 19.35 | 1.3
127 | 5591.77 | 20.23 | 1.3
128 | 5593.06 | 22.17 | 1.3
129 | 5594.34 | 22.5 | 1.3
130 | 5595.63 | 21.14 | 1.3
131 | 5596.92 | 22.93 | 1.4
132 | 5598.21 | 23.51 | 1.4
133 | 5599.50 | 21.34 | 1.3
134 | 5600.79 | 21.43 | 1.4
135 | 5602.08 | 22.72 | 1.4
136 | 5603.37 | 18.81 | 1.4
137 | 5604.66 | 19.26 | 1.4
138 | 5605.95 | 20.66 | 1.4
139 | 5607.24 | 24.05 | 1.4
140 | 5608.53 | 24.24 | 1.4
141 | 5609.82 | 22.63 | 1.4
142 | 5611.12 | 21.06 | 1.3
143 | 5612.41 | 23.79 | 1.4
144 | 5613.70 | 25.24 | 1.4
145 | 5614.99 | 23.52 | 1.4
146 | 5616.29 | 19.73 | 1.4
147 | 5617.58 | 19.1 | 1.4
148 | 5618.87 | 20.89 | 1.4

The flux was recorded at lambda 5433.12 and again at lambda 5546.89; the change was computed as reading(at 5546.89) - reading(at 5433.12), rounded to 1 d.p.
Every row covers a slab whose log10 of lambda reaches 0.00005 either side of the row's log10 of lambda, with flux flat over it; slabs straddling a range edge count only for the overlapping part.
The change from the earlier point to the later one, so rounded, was 1.5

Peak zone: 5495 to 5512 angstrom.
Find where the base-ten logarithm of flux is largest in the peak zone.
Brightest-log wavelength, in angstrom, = 5511.24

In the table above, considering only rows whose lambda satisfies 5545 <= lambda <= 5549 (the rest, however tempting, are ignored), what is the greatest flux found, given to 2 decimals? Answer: 24.45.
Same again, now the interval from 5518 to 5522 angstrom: 24.02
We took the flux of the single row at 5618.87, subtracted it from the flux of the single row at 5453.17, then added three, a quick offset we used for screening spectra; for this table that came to 6.0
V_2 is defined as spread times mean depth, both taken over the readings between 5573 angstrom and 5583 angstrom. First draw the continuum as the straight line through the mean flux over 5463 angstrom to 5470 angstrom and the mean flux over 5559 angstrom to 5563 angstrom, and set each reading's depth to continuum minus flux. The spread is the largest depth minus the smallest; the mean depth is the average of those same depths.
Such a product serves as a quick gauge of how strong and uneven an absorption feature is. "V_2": 20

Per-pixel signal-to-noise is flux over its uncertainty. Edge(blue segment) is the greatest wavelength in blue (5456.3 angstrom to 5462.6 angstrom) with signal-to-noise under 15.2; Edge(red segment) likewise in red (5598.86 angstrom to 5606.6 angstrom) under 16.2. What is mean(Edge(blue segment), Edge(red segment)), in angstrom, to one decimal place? 5534.0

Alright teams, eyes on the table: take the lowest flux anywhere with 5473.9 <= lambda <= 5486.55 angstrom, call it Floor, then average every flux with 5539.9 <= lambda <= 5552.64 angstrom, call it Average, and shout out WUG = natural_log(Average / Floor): 0.12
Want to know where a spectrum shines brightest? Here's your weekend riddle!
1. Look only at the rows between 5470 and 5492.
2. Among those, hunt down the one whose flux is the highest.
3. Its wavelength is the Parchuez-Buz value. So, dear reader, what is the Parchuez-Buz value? 5477.08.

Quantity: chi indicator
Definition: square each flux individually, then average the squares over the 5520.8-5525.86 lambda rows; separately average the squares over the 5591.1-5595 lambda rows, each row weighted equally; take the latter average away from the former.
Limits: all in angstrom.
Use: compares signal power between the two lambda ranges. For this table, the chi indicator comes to 14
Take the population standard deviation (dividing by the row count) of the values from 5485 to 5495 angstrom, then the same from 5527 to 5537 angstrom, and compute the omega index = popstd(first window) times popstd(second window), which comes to 1.10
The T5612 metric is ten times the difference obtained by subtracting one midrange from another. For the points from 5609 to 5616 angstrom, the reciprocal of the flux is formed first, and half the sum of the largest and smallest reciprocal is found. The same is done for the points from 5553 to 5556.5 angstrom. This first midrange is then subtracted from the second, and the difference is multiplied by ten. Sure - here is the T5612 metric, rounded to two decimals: 0.02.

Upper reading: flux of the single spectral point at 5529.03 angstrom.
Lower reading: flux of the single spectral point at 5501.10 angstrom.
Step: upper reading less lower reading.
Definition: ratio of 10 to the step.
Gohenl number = -9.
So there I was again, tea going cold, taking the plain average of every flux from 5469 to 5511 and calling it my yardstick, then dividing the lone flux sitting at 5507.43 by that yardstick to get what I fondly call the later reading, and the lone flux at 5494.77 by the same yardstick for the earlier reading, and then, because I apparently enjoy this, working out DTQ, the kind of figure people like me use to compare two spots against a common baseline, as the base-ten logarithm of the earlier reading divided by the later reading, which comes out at 0.011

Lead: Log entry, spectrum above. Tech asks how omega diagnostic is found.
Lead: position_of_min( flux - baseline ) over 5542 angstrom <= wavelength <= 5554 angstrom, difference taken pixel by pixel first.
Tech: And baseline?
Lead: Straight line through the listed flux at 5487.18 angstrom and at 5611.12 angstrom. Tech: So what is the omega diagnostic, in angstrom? 5552.00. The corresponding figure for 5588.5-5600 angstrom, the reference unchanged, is 5589.19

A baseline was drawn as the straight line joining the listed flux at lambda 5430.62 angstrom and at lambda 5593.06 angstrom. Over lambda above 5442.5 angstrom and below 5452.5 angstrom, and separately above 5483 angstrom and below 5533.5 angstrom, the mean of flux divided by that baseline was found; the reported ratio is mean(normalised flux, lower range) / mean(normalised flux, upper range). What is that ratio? 1.00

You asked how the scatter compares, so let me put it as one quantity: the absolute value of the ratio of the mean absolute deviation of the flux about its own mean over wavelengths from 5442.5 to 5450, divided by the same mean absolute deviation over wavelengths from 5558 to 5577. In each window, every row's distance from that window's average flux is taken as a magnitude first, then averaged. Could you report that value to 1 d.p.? 2.3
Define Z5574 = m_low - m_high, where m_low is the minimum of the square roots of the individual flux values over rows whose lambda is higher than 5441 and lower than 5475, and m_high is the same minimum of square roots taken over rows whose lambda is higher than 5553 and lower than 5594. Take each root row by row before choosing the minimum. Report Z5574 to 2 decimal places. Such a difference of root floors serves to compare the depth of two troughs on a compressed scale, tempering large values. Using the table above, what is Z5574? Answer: 0.43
